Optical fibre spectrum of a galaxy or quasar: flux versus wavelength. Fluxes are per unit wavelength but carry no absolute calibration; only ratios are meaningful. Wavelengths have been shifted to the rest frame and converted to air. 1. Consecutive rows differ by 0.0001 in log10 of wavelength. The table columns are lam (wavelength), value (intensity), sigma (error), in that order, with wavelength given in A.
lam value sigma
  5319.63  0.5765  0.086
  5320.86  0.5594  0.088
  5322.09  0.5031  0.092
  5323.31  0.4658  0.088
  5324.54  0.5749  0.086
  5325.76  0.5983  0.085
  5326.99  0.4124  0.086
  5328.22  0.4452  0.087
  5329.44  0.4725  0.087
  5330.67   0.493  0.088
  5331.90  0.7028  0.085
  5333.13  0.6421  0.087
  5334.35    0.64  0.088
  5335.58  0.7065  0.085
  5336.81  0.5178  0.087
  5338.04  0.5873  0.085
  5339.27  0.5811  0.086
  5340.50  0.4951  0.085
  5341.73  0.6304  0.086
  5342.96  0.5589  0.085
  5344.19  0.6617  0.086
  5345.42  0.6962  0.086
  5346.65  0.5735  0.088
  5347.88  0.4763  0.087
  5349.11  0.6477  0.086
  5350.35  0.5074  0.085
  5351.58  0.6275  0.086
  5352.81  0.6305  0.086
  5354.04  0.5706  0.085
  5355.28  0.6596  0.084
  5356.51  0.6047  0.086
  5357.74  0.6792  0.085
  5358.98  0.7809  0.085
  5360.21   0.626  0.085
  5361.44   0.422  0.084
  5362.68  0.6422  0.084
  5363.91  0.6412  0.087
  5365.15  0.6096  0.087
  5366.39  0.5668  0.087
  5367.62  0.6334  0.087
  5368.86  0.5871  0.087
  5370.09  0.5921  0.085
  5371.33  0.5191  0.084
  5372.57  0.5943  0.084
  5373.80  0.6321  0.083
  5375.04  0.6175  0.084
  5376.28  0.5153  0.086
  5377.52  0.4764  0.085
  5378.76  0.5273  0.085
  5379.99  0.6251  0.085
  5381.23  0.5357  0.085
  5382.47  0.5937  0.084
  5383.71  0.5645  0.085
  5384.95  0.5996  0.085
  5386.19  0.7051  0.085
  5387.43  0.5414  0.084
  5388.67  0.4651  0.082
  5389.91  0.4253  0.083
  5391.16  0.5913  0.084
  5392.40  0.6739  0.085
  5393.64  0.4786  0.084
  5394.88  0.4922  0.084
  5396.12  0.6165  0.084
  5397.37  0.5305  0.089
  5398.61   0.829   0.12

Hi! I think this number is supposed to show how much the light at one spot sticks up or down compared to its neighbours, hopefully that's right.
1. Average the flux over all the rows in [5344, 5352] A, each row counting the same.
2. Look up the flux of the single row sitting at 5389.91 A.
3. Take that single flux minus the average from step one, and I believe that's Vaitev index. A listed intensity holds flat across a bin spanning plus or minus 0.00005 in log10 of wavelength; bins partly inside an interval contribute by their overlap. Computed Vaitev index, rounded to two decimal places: -0.17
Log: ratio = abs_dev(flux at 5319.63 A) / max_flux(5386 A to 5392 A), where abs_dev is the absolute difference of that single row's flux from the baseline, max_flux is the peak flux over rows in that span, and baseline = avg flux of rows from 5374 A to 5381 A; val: 0.03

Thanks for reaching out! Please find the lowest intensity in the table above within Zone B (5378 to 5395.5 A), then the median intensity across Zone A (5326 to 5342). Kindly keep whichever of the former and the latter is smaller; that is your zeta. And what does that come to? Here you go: 0.425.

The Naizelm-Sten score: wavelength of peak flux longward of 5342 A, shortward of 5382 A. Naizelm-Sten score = 5358.98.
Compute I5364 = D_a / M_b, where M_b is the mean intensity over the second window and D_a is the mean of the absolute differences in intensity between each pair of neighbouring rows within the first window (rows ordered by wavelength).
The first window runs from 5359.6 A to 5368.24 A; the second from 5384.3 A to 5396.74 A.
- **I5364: 0.169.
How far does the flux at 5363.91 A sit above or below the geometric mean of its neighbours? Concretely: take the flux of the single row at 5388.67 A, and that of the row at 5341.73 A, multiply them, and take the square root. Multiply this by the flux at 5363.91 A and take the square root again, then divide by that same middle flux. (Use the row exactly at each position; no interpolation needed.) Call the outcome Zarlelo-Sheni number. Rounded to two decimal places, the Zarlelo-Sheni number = 0.92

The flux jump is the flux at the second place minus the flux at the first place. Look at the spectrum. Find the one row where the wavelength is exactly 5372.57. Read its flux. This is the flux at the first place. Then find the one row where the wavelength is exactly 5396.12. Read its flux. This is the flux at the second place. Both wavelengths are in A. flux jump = 0.022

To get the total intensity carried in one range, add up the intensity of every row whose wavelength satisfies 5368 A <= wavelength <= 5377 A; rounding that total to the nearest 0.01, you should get 4.06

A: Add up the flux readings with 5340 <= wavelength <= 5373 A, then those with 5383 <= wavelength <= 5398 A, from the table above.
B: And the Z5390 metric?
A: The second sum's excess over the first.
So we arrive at -10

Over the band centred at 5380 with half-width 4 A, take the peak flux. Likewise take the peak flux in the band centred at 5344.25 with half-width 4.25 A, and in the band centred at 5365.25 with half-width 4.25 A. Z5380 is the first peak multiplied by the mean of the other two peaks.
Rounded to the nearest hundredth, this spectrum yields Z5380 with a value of 0.42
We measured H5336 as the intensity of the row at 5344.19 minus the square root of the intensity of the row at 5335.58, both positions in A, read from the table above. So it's -0.18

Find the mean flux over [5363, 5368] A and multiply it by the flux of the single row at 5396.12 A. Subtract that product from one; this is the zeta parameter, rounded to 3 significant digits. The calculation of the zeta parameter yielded 0.622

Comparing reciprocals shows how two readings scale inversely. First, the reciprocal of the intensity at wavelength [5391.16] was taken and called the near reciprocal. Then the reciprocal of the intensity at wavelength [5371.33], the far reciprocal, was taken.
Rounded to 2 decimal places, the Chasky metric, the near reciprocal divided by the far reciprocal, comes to 0.88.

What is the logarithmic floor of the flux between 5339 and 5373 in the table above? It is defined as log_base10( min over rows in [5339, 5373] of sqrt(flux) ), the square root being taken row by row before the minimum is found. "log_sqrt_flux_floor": -0.187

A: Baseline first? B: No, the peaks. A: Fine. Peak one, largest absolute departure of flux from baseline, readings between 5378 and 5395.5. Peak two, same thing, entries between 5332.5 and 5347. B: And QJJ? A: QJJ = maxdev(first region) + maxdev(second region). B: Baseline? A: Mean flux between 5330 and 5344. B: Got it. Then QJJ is 0.281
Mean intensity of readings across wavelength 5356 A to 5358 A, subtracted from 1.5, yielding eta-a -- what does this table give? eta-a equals 0.86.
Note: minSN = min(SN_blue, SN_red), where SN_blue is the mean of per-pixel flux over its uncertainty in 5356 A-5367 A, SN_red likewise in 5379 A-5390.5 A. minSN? 6.66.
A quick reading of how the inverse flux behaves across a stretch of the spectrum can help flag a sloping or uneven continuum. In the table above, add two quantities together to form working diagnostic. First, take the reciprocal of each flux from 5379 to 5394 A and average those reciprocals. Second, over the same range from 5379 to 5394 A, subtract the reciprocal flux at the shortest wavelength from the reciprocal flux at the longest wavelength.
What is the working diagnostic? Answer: 2.29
